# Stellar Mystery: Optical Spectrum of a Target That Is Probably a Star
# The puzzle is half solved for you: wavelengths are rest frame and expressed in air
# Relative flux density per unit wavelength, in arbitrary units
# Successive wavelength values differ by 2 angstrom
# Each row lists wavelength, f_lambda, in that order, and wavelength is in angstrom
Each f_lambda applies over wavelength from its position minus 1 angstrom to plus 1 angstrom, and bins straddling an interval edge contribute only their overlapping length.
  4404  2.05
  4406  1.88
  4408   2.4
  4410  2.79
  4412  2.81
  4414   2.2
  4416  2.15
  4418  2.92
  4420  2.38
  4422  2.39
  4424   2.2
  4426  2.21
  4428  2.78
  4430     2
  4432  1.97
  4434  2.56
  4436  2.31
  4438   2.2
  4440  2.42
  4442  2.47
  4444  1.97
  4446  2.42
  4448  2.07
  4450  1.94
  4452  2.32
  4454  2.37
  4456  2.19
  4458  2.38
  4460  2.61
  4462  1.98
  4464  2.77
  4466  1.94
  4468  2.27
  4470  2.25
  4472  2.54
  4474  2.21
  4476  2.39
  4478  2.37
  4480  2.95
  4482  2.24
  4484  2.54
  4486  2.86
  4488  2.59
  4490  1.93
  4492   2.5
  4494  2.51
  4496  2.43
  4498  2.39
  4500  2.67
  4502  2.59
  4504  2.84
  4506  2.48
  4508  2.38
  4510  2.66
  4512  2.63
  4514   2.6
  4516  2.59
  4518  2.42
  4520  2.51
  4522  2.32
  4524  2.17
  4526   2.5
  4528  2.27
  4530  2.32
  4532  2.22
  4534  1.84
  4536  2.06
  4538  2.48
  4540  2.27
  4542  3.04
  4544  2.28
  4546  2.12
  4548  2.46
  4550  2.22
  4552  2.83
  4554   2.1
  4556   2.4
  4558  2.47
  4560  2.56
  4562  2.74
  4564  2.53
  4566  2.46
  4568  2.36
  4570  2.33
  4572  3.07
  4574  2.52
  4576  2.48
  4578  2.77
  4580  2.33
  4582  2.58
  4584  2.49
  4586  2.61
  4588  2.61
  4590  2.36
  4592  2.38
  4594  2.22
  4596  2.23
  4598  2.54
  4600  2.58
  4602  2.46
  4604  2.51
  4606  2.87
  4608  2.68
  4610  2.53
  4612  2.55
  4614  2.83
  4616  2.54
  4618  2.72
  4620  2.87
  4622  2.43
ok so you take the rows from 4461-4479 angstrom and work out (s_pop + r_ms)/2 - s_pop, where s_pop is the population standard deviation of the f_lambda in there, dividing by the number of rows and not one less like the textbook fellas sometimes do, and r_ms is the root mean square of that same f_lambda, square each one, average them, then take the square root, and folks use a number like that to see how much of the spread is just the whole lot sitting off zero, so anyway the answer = 1.04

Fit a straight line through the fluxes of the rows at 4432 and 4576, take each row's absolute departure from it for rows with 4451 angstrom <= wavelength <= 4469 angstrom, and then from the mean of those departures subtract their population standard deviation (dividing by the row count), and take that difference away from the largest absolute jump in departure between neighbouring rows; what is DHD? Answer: 0.48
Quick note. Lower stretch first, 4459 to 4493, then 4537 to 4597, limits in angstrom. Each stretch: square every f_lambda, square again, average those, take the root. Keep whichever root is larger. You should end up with 6.3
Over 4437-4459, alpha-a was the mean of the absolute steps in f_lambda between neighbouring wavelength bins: 0.25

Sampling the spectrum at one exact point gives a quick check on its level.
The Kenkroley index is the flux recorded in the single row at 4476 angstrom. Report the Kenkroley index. 2.39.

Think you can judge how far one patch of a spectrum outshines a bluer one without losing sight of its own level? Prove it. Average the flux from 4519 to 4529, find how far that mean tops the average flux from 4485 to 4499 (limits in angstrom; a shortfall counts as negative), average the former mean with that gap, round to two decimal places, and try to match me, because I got 1.12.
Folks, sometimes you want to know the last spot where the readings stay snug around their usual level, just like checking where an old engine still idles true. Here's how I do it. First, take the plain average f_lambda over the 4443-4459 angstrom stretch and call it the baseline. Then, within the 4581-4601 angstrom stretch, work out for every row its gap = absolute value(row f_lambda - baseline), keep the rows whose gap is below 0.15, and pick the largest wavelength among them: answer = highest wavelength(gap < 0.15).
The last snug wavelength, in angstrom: 4596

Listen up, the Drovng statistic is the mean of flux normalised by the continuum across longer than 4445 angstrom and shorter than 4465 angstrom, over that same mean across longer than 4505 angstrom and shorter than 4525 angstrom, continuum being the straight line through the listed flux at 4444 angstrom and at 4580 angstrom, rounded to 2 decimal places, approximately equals 1.00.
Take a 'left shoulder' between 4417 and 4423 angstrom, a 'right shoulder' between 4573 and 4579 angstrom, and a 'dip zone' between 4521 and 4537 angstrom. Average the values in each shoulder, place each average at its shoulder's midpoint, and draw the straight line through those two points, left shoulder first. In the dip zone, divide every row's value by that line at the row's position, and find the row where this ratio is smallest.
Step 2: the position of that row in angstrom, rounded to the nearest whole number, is 4534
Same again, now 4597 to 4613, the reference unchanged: 4602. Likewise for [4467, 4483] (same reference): 4474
